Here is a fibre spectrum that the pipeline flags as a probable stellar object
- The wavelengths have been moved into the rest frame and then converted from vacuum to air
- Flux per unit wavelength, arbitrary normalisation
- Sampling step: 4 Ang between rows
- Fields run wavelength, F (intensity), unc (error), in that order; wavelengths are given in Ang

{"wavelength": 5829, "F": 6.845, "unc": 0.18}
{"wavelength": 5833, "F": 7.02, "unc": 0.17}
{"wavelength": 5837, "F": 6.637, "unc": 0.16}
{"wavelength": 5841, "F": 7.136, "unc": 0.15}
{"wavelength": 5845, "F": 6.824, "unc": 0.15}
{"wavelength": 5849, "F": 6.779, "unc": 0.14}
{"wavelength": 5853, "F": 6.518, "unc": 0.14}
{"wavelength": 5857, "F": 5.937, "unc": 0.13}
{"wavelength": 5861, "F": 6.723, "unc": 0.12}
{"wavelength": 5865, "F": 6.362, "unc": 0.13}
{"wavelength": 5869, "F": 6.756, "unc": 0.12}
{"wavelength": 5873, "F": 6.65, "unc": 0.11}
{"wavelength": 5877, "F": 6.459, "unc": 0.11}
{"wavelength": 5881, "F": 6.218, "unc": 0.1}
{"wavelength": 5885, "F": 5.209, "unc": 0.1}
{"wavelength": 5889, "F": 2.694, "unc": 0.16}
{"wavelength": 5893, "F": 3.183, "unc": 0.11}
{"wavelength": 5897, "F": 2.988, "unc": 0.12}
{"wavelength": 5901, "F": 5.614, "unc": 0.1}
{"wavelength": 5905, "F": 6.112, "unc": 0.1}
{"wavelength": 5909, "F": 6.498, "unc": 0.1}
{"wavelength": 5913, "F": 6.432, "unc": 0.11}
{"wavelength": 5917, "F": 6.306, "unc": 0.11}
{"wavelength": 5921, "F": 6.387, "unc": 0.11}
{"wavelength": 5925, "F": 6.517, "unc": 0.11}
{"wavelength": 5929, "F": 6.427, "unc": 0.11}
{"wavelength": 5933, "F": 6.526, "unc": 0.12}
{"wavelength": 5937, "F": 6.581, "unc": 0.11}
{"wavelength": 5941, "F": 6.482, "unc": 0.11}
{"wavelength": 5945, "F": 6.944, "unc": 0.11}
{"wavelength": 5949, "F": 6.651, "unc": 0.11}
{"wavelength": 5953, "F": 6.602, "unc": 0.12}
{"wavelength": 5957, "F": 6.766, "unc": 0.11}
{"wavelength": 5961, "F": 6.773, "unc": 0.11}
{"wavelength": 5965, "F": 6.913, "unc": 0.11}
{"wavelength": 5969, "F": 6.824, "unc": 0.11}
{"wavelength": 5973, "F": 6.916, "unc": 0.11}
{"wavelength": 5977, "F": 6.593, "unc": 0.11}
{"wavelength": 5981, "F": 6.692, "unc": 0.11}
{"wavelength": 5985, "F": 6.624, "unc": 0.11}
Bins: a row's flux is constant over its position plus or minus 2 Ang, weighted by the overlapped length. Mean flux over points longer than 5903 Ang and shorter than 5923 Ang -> 6.3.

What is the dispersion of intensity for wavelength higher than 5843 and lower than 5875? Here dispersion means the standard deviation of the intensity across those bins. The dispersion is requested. 0.3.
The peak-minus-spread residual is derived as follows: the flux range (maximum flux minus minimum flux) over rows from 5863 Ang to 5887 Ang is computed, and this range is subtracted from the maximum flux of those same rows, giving 5.2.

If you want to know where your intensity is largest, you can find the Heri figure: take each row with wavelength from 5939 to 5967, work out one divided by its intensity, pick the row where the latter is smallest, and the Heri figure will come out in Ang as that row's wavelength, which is 5945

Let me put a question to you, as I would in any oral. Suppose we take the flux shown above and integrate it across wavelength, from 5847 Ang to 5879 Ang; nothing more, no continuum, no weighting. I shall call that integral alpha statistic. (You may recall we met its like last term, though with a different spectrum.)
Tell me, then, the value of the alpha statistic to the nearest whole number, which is 209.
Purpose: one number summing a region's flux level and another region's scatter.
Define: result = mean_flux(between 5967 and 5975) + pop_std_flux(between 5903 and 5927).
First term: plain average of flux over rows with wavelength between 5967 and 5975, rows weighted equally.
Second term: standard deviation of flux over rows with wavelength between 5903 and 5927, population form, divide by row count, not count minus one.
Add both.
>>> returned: 7.0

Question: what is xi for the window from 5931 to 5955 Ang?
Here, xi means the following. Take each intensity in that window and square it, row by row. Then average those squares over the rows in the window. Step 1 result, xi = 44.0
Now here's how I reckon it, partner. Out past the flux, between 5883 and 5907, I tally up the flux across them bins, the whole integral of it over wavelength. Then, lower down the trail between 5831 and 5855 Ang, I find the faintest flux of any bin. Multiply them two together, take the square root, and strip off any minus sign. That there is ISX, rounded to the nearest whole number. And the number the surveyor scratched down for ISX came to 26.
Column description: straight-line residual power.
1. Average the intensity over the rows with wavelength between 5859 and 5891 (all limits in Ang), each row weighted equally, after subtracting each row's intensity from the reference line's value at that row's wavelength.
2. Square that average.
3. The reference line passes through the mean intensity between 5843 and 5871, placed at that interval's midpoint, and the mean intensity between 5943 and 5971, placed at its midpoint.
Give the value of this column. 0.5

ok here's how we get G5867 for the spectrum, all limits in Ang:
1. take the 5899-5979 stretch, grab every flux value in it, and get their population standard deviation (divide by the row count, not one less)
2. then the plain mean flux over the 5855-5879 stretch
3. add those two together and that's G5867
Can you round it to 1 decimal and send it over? 6.8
